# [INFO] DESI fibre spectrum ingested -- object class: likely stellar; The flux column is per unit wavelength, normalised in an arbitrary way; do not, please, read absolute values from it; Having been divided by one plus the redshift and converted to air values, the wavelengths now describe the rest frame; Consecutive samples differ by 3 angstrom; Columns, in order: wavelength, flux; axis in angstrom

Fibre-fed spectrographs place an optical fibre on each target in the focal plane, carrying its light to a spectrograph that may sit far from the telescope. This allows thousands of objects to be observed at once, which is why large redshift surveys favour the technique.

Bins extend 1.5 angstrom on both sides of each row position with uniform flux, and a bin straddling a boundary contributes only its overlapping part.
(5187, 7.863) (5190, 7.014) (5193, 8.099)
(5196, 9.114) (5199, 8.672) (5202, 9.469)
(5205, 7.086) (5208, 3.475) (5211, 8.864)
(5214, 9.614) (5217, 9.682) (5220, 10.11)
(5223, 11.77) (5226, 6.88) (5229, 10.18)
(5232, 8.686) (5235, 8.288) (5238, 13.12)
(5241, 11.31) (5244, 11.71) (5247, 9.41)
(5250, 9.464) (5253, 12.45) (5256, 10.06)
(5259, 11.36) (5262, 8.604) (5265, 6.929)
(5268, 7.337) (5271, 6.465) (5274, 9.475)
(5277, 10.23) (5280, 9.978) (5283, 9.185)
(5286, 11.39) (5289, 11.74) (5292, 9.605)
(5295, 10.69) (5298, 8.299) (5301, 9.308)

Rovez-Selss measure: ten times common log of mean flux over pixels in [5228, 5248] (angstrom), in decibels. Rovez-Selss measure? 10.2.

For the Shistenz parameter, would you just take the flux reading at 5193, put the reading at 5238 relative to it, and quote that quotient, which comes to 1.62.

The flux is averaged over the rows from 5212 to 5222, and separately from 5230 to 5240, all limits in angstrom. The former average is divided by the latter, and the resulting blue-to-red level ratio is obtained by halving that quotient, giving 0.49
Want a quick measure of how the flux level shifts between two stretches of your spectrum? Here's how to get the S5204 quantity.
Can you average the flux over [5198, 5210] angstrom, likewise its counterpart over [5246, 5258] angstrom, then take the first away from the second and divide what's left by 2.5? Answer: 1.3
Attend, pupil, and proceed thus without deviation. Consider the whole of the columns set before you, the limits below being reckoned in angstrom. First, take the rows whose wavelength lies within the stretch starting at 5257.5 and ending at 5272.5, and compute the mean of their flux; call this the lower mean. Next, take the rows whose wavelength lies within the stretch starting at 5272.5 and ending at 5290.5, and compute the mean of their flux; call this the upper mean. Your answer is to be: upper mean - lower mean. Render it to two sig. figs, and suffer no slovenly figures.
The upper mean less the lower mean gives 2.2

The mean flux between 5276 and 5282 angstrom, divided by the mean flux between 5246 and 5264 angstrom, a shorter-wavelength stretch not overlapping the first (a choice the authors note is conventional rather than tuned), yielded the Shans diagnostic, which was 0.99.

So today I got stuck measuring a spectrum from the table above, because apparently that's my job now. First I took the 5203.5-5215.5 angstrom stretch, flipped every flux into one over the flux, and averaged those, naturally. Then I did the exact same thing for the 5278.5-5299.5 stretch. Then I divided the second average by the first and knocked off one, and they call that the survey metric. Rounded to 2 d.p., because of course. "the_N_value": -0.38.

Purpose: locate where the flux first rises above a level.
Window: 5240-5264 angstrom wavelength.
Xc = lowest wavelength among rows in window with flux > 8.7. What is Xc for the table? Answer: 5241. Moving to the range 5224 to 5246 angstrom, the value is 5229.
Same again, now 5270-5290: 5274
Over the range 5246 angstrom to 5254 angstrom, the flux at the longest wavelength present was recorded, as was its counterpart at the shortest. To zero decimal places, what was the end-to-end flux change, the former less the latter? 3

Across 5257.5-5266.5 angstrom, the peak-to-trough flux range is 4.4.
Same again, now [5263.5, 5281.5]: 3.8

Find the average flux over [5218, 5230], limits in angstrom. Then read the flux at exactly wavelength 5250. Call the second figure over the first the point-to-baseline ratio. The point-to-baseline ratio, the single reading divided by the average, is 0.97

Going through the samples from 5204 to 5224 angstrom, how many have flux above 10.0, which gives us 2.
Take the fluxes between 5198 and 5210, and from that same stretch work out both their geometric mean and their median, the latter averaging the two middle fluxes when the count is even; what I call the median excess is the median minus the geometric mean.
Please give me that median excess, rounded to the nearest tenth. 1.2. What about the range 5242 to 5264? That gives -0.3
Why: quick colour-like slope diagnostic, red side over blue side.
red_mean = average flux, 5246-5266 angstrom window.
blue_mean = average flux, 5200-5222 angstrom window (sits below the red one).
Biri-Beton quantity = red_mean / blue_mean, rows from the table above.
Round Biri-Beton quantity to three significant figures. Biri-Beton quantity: 1.17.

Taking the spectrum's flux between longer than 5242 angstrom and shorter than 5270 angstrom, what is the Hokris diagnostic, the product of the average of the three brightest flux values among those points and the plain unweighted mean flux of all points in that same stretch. 115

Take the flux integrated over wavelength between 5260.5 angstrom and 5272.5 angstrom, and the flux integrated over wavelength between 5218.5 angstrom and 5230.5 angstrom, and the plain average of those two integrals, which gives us 102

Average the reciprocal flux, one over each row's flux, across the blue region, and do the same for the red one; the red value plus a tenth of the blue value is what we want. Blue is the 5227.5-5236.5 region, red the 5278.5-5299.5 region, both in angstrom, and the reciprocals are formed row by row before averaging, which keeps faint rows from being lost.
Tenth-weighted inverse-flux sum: 0.111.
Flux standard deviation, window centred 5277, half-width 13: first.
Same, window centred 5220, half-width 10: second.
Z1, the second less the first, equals -0.42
